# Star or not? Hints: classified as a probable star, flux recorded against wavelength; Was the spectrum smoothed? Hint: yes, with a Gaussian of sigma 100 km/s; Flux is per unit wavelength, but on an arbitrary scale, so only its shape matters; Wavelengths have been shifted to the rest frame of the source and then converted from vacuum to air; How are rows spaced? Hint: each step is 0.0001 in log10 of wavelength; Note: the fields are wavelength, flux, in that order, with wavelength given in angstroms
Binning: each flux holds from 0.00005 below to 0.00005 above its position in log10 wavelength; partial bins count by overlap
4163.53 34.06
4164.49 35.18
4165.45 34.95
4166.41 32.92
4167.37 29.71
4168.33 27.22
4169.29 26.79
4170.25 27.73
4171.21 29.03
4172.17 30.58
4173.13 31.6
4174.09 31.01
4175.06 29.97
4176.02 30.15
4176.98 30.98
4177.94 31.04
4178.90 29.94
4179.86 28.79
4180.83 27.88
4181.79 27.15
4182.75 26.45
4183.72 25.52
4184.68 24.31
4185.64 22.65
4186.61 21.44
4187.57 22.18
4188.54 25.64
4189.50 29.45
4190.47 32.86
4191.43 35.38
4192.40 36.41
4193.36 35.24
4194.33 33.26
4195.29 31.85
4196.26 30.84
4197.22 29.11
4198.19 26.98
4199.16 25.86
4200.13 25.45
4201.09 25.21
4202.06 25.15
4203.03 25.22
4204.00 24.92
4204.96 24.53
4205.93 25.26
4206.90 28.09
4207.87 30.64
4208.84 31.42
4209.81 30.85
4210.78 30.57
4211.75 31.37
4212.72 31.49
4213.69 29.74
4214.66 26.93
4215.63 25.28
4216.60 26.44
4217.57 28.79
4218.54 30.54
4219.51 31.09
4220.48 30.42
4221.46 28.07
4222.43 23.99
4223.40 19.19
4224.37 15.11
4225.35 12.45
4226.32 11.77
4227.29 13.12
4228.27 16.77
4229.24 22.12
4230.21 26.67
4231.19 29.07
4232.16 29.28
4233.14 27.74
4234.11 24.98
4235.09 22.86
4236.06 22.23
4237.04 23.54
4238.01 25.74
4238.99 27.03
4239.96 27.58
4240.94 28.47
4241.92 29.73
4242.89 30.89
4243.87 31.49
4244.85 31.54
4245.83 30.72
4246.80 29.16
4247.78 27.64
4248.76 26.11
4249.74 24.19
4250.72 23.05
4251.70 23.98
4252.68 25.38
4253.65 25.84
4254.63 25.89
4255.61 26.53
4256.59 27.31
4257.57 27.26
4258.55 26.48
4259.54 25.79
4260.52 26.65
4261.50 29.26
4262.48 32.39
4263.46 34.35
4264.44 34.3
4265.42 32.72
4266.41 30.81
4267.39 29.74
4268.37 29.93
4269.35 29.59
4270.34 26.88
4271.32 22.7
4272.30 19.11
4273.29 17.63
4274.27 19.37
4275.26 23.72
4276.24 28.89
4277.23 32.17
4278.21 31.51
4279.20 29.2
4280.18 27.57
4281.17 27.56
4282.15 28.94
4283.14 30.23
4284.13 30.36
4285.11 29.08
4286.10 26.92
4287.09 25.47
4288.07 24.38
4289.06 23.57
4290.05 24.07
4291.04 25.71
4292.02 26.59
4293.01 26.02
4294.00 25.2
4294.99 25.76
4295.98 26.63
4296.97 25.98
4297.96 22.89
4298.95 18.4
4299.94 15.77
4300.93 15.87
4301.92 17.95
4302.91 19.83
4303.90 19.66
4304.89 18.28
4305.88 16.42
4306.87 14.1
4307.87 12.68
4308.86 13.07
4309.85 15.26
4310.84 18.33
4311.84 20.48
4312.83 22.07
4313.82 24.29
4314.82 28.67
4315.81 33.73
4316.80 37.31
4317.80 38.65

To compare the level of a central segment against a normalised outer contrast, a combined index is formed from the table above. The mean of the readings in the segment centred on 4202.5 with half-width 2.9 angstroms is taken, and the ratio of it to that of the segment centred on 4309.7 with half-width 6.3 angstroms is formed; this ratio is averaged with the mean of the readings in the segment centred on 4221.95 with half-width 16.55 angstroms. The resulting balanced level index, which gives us 13.3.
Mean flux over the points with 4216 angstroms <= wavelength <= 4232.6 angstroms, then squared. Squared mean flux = 540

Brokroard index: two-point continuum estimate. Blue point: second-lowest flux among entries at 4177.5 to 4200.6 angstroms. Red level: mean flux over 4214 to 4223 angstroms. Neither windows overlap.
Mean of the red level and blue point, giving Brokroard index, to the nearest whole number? 25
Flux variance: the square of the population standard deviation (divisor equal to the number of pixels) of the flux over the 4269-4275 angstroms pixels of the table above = 19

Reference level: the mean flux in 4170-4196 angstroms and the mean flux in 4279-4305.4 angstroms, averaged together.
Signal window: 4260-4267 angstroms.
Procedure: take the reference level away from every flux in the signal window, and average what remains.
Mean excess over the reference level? 4.7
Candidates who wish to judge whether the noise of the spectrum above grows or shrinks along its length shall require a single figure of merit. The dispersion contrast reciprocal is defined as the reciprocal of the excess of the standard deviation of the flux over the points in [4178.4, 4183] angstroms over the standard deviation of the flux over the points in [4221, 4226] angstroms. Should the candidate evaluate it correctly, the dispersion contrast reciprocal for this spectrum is -0.2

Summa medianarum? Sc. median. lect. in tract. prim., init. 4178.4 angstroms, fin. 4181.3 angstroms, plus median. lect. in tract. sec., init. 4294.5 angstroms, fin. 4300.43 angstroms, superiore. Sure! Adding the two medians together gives 53.1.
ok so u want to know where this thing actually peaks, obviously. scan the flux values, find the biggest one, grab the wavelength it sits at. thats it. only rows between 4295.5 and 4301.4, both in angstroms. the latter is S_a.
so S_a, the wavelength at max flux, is 4295.98 angstroms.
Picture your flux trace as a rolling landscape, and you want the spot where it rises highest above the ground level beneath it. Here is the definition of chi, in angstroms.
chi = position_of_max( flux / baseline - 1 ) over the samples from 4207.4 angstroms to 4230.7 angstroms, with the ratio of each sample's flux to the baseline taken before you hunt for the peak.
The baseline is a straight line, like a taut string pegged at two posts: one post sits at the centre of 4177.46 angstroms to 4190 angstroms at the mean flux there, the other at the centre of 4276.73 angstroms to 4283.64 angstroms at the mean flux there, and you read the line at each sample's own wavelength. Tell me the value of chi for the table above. 4208.84 angstroms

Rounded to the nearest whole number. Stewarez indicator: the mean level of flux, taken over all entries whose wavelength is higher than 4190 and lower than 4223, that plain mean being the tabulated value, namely 29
